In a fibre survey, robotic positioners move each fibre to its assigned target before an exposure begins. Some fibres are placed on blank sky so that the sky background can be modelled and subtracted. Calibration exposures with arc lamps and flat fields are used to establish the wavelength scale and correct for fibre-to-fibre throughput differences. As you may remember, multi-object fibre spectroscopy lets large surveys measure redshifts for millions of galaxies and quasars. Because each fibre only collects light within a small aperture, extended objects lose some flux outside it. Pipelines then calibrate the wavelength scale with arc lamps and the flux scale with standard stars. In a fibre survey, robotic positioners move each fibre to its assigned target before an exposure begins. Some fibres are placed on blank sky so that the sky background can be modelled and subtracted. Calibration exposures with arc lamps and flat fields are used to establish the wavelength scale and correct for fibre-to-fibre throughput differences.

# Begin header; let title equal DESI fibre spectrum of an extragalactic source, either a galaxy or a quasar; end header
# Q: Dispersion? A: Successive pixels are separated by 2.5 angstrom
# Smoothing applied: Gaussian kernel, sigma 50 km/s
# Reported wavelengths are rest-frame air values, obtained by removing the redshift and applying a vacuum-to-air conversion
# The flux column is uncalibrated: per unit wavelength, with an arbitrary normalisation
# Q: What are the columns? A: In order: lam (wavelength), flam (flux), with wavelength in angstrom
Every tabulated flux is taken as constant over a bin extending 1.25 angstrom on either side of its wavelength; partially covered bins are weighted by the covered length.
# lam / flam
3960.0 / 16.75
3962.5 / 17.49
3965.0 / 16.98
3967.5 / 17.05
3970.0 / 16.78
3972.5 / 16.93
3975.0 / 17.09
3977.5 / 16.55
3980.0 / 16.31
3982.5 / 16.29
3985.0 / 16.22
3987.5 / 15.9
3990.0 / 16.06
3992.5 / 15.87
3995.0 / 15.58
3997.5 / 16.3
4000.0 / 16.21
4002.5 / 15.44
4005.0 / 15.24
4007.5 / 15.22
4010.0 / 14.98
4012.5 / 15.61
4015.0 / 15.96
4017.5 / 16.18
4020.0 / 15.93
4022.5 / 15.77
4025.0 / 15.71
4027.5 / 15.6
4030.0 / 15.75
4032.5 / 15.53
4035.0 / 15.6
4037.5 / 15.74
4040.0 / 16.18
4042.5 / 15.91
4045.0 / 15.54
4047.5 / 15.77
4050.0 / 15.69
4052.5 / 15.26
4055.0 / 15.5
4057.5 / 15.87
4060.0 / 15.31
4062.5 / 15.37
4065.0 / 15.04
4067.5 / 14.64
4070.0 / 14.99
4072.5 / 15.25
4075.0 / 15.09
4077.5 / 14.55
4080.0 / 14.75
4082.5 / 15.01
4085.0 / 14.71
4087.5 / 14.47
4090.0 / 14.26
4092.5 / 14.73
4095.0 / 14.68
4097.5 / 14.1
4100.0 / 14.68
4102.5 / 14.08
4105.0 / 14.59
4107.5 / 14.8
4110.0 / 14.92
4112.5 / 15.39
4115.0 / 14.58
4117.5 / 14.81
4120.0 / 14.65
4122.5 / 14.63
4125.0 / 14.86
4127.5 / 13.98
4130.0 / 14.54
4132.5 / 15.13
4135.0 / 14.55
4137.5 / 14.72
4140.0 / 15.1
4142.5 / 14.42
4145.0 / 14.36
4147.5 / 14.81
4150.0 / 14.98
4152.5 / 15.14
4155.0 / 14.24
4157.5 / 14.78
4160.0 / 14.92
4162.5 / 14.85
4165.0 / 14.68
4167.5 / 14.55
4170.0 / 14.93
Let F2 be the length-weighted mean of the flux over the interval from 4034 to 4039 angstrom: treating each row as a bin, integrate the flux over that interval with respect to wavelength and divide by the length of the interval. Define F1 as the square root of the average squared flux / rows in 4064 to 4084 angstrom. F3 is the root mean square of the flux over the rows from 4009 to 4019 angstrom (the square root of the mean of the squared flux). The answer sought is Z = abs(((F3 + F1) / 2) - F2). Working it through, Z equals 0.40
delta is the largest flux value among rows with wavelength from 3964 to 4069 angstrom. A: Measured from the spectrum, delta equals 17.09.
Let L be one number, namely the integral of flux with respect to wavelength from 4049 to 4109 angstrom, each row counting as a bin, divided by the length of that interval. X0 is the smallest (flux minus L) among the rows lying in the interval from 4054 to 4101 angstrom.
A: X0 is -0.8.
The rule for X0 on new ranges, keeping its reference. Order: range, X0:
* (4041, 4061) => 0.4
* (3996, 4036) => 0.1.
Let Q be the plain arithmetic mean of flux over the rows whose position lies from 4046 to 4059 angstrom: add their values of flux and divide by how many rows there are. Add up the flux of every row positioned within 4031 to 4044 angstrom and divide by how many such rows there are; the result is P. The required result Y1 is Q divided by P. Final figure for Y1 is 0.99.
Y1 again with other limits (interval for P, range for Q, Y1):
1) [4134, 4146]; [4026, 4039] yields 1.07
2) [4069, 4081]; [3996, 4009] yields 1.05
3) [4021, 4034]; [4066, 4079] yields 0.95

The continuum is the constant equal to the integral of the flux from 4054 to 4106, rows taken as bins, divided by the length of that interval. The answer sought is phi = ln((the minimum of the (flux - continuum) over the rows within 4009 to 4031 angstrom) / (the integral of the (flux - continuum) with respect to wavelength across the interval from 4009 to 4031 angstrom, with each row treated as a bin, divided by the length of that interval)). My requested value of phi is -1.8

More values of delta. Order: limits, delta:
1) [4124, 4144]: 15.13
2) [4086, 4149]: 15.39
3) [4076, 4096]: 15.01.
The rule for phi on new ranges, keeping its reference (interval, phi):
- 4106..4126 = 3.0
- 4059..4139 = 2.2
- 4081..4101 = 1.1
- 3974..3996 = -0.6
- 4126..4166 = 1.8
